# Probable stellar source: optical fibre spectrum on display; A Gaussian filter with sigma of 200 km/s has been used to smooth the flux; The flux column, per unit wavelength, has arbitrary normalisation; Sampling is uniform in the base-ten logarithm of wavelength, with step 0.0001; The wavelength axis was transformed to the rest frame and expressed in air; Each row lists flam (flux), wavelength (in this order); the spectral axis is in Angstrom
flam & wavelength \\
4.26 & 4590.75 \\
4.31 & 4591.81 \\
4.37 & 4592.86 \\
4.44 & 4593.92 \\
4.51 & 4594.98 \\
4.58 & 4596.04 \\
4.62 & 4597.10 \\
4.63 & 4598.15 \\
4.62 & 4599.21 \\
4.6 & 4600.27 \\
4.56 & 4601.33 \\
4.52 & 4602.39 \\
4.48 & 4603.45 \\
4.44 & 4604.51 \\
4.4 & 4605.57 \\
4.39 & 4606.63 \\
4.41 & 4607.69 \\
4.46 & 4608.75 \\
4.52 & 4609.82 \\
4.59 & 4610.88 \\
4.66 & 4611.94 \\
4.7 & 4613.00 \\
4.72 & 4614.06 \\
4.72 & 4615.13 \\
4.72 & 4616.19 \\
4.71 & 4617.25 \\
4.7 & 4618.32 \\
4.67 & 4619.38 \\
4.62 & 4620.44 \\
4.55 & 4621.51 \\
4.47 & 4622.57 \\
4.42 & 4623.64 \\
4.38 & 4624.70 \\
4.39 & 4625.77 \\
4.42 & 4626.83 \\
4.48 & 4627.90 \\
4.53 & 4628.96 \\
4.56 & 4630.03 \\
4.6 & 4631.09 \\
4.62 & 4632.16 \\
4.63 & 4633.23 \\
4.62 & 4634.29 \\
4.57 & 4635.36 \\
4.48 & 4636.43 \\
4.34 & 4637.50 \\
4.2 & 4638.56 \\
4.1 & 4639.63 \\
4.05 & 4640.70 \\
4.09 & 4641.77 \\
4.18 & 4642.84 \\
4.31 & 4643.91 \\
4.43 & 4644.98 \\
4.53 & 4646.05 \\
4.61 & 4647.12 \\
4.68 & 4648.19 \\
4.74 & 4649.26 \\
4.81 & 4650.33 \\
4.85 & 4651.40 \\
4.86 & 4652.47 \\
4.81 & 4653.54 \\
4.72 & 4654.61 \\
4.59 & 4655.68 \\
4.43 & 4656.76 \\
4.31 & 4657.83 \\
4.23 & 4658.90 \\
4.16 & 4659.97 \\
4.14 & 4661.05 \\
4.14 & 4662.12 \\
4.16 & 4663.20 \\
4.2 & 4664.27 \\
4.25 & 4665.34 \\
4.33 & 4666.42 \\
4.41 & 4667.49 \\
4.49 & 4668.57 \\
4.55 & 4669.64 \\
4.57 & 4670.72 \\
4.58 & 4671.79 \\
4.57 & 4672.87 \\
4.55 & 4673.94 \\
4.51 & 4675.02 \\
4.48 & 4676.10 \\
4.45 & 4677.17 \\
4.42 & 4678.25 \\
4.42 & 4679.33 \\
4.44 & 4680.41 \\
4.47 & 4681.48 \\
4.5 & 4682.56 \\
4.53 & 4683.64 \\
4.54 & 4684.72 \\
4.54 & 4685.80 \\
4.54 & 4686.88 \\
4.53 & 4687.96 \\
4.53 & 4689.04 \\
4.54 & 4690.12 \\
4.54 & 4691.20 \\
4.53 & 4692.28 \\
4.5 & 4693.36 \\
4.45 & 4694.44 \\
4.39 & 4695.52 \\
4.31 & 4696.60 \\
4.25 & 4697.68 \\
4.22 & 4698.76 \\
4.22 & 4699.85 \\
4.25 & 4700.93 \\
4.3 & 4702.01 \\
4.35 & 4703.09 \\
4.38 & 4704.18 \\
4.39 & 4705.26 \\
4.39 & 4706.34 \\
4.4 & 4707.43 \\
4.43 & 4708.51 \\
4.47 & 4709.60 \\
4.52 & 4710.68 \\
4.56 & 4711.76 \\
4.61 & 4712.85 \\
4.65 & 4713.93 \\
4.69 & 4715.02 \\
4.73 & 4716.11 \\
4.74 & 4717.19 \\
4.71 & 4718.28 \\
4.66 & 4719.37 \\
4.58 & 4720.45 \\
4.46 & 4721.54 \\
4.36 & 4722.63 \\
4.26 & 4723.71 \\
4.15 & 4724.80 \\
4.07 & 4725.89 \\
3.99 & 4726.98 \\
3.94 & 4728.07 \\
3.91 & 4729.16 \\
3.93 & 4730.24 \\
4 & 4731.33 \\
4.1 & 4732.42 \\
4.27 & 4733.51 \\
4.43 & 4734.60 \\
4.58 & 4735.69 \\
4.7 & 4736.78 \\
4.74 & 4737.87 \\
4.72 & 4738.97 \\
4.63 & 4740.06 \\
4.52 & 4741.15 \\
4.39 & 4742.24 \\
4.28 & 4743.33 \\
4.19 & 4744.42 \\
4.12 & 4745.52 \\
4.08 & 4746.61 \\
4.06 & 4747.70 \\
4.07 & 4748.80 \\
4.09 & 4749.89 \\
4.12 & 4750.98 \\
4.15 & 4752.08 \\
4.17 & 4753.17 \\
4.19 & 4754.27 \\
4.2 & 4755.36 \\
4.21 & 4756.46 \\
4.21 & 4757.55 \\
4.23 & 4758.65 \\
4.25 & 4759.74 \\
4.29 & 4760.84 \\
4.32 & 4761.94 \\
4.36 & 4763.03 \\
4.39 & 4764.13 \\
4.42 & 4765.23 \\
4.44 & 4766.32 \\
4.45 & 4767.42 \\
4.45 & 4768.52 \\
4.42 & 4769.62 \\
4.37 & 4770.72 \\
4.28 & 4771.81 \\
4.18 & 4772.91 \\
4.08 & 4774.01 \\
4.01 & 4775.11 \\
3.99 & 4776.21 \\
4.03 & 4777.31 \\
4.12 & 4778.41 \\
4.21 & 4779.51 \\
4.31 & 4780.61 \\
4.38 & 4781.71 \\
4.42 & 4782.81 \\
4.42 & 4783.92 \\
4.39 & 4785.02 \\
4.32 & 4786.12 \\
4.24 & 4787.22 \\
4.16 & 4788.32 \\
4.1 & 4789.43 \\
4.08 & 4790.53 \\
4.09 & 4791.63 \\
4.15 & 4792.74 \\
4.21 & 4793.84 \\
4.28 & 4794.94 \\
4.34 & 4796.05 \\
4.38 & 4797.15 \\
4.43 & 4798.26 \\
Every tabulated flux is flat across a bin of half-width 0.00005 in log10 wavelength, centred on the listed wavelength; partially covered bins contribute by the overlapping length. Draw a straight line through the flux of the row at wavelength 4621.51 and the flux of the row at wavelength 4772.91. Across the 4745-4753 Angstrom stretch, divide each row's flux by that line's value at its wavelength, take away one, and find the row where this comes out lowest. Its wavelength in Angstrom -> 4747.70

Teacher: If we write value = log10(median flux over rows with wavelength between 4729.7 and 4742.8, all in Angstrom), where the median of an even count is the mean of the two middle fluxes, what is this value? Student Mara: 0.651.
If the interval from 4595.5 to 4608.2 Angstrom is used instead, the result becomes 0.657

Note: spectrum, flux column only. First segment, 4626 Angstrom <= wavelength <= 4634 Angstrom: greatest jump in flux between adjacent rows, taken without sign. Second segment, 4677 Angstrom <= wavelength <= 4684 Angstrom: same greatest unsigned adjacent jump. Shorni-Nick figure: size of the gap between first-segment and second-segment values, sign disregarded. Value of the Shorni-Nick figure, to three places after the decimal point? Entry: 0.030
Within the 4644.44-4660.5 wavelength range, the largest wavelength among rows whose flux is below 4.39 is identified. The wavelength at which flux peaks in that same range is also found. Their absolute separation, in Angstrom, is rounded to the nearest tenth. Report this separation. 7.5 Angstrom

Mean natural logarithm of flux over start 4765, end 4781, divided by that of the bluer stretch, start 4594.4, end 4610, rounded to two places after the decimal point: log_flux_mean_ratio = 0.96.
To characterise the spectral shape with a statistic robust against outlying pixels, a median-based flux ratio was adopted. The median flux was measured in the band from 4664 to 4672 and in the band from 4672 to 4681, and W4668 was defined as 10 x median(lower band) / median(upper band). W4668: 10.0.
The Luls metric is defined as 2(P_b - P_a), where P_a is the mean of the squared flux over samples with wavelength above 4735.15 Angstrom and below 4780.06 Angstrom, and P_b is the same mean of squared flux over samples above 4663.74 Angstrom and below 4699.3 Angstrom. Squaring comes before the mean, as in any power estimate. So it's 3.0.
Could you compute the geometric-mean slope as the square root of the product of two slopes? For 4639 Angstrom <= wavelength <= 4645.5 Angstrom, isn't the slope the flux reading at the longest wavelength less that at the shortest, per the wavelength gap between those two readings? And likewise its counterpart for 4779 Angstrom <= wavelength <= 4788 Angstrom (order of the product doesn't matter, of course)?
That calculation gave 0.015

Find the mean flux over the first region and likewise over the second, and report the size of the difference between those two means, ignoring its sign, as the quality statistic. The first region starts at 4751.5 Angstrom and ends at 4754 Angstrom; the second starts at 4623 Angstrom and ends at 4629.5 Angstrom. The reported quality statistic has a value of 0.28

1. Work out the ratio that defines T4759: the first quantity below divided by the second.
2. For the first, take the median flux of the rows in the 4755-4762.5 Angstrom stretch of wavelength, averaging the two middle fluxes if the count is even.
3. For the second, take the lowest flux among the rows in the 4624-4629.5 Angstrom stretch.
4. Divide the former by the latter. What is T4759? 0.97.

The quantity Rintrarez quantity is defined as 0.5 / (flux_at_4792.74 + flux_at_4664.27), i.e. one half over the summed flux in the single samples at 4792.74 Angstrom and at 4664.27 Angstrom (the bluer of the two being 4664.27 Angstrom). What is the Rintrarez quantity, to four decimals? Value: 0.0599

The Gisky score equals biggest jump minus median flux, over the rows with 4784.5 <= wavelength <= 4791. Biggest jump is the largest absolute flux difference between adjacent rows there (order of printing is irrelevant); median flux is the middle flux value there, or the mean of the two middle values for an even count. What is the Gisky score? -4.12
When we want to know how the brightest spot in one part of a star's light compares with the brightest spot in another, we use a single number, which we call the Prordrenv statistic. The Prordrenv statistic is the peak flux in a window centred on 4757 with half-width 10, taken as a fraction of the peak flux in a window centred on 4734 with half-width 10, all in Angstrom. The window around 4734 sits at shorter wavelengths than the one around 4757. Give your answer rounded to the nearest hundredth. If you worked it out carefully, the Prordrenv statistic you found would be 0.94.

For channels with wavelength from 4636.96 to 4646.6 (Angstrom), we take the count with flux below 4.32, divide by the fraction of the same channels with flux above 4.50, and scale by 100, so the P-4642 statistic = 5400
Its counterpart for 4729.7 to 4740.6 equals 800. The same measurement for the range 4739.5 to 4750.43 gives 3500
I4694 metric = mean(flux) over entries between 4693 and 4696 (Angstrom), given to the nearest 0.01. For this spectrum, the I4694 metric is 4.45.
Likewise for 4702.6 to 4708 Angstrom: 4.38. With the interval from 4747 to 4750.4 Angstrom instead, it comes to 4.07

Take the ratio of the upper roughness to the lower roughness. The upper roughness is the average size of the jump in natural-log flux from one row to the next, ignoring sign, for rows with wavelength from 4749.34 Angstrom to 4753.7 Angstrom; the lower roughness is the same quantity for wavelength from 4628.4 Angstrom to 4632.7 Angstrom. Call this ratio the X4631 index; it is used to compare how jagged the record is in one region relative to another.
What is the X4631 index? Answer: 0.98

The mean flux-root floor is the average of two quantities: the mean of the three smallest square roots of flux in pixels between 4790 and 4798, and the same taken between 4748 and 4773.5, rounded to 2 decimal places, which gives 2.02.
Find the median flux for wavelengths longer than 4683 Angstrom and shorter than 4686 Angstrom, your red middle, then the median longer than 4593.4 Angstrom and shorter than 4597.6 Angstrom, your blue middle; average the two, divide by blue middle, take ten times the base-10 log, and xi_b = 0.00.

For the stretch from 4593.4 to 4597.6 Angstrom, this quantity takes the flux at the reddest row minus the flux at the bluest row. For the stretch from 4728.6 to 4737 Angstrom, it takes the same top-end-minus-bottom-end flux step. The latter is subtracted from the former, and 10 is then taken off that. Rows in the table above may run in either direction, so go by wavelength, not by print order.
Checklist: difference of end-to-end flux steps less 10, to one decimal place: -10.6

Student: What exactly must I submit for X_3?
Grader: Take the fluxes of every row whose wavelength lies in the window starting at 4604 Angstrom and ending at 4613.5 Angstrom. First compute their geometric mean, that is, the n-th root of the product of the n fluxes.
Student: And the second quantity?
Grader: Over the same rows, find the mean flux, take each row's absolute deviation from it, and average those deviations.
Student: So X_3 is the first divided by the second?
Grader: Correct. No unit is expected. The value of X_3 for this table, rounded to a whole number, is 46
